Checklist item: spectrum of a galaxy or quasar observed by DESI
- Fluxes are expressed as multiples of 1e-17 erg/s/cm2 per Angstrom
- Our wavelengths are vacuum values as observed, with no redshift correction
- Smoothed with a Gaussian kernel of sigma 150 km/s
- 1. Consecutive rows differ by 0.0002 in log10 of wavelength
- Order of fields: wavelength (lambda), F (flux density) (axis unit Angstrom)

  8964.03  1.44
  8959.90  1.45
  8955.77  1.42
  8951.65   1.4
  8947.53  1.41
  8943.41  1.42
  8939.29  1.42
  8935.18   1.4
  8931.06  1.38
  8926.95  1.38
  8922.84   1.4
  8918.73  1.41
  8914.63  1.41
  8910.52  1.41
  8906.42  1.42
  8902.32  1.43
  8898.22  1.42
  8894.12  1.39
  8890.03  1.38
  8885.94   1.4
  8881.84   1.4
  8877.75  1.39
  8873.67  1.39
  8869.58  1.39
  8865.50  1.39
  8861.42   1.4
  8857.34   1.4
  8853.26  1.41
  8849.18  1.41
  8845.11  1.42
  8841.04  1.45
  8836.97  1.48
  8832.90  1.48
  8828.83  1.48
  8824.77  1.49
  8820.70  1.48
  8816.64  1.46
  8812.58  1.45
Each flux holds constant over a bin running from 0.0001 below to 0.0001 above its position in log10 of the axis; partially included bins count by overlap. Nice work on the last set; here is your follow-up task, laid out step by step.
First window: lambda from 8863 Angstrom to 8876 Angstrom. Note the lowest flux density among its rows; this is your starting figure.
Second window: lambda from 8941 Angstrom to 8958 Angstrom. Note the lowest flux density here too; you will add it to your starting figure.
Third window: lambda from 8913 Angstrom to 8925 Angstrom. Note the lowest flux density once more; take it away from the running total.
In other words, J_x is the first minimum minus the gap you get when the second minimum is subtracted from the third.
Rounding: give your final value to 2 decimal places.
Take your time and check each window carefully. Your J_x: 1.39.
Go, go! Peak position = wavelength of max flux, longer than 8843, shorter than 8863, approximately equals 8845.11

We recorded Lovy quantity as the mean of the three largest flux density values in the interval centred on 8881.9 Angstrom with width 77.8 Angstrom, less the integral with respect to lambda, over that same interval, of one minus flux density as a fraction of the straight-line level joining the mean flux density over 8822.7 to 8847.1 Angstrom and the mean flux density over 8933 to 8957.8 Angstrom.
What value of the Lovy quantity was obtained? -0.70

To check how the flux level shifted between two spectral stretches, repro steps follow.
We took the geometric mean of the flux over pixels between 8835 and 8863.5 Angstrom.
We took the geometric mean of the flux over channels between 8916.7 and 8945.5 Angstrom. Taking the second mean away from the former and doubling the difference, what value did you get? 0.05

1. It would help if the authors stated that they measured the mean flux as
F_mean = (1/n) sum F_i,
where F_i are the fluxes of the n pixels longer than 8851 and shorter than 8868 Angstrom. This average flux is 1.40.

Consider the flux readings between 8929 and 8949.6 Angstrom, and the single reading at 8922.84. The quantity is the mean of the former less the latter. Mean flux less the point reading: 0.006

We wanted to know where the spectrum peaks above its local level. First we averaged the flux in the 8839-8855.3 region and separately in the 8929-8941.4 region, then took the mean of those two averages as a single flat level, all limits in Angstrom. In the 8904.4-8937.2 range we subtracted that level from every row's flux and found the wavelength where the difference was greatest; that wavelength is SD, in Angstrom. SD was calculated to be 8906.42 Angstrom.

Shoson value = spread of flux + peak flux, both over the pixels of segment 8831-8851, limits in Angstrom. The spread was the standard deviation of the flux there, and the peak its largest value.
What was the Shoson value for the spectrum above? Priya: 1.51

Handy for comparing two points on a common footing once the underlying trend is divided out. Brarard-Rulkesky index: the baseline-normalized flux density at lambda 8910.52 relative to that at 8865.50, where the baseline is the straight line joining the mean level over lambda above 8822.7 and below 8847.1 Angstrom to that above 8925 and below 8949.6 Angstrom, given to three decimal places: 1.035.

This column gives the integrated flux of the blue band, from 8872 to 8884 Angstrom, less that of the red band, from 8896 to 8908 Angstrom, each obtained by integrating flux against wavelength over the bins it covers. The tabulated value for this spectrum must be -0.4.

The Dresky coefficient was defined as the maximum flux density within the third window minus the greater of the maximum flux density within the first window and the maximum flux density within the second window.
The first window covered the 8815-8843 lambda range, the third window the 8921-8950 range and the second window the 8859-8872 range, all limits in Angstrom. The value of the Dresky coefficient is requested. -0.07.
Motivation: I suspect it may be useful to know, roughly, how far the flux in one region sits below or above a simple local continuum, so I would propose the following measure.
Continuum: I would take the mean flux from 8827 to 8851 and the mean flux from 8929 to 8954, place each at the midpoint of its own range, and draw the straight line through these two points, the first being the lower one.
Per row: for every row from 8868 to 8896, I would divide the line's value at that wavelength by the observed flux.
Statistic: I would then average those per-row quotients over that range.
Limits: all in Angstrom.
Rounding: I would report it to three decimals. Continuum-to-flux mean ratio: 1.030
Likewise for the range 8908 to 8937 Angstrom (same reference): 1.011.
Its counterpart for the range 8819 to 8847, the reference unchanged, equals 0.992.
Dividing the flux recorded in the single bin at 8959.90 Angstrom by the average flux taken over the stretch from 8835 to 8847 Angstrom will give 1.00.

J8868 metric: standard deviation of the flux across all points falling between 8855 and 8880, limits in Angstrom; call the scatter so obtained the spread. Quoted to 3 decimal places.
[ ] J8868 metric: 0.005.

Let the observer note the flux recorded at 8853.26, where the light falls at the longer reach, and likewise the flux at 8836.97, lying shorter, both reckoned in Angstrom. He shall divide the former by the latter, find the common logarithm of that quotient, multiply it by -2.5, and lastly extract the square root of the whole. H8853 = 0.229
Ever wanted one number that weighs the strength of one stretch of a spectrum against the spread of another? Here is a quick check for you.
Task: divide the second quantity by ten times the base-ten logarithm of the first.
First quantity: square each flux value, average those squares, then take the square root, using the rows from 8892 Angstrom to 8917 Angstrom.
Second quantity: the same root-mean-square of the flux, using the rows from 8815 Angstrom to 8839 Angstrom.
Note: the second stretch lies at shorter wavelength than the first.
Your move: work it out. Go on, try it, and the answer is 0.98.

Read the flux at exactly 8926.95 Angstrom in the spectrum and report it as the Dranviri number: 1.38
